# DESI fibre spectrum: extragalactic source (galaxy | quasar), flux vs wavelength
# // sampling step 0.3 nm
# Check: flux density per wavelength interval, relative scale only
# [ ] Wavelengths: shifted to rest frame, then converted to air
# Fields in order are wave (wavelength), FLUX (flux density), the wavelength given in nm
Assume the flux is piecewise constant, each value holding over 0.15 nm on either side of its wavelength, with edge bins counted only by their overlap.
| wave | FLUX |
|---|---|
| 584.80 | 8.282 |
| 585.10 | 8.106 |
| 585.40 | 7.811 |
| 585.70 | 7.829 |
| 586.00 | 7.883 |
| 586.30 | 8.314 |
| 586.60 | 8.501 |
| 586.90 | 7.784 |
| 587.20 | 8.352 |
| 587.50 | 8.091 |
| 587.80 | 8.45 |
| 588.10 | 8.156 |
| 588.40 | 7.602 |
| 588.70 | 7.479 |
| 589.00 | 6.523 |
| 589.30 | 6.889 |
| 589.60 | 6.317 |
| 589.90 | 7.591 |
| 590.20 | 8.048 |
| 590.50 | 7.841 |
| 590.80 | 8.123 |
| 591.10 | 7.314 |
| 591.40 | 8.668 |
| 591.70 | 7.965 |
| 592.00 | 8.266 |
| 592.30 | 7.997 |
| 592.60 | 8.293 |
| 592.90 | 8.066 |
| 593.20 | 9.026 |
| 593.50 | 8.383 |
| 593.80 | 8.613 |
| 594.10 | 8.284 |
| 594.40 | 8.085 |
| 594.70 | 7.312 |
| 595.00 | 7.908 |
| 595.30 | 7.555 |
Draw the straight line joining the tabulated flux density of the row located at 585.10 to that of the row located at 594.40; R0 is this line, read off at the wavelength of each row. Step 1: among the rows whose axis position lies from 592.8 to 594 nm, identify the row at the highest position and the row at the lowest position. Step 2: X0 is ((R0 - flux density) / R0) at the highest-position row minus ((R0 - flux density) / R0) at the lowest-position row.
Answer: -0.07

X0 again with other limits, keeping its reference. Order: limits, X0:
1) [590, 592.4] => 0.01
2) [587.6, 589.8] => 0.26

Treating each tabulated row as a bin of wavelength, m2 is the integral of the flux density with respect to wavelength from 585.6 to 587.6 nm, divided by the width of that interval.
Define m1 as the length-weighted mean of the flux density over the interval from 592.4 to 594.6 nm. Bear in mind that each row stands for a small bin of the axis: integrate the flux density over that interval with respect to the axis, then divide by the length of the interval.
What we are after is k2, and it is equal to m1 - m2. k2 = 0.2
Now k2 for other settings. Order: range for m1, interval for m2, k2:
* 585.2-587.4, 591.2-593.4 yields -0.2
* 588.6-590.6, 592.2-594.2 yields -1.2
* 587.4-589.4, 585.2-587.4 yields -0.5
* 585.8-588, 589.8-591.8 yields 0.2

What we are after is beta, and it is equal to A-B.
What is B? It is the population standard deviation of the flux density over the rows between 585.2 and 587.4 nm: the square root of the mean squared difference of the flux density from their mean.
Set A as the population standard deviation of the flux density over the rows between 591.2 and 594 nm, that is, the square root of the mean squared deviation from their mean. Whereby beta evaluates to 0.0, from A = 0.33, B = 0.28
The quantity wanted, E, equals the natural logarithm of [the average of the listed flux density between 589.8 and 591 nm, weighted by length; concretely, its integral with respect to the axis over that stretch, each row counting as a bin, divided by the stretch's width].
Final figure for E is 2.07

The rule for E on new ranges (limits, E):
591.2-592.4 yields 2.10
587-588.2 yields 2.11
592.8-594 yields 2.14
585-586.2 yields 2.07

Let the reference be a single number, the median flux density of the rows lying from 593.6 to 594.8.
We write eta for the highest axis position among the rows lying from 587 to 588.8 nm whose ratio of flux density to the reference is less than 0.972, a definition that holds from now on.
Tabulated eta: 588.70 nm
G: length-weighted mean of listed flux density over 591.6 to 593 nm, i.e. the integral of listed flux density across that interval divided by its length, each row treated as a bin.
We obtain 8.12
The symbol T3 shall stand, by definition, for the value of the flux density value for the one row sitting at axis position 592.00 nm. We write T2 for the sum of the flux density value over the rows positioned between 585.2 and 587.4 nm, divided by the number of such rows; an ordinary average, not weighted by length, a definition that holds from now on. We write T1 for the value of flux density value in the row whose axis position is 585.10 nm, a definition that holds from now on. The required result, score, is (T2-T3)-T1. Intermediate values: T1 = 8.106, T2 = 8.07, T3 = 8.266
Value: -8.3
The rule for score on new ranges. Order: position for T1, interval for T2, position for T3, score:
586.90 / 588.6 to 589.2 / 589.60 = -7.1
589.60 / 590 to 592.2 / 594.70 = -5.6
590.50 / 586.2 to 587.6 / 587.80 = -8.1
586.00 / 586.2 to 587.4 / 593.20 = -8.7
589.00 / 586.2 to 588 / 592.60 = -6.6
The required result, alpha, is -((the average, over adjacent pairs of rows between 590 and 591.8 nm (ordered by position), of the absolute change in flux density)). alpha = -0.67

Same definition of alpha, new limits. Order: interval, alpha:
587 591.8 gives -0.57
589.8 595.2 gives -0.51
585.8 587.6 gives -0.43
